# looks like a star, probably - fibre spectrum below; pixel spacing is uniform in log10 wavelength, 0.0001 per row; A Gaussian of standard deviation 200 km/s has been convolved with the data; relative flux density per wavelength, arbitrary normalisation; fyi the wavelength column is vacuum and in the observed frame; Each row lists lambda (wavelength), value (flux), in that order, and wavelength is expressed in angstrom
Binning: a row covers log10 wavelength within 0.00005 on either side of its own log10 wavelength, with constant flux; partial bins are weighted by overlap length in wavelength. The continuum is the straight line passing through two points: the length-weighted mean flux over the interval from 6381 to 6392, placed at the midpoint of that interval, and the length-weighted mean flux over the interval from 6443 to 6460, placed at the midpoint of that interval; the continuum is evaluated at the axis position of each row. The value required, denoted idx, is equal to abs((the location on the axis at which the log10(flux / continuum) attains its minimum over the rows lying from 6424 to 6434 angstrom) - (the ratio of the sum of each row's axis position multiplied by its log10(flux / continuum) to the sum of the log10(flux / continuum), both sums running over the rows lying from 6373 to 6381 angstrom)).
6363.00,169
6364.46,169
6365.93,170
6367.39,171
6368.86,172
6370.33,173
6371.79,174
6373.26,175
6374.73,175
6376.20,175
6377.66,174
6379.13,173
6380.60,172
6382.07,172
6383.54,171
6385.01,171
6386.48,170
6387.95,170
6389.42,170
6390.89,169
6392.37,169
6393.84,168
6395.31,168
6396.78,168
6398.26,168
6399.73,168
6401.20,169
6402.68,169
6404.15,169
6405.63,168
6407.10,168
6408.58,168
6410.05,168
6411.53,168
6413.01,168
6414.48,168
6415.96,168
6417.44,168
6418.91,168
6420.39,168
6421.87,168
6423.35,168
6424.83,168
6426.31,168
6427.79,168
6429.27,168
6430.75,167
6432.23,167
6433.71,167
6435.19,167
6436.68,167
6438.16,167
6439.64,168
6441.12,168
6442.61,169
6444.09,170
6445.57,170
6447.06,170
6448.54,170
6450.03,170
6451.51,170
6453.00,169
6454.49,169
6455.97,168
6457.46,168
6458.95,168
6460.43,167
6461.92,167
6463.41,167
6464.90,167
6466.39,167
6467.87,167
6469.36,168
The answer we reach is 54.6 angstrom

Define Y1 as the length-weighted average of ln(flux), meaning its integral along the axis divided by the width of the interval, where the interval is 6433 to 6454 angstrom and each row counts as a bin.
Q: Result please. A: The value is 5.127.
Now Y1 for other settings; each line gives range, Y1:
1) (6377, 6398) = 5.136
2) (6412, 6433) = 5.124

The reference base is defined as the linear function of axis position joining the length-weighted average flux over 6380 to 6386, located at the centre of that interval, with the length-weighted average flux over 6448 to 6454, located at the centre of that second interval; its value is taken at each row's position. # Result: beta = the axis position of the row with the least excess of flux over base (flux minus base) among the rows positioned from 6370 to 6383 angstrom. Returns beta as 6380.60 angstrom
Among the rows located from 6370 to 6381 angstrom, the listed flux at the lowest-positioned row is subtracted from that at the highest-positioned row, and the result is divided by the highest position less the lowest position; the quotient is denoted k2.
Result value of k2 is -0.10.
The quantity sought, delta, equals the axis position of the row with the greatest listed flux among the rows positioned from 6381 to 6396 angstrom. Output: 6382.07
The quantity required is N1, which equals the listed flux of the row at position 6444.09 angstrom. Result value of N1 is 170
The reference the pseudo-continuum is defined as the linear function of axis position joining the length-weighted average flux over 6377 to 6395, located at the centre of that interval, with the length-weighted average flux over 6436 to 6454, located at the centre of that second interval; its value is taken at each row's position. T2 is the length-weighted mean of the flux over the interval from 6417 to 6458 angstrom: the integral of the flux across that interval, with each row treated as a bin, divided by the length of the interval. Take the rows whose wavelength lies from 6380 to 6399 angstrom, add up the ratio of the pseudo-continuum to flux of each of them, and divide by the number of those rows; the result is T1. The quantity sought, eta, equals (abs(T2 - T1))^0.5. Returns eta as 12.94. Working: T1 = 1.01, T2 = 168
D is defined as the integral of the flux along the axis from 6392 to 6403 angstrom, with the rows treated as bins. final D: 1852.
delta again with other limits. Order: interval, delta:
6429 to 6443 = 6442.61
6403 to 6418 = 6404.15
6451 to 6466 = 6451.51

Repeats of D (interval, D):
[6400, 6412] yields 2020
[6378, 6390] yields 2055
